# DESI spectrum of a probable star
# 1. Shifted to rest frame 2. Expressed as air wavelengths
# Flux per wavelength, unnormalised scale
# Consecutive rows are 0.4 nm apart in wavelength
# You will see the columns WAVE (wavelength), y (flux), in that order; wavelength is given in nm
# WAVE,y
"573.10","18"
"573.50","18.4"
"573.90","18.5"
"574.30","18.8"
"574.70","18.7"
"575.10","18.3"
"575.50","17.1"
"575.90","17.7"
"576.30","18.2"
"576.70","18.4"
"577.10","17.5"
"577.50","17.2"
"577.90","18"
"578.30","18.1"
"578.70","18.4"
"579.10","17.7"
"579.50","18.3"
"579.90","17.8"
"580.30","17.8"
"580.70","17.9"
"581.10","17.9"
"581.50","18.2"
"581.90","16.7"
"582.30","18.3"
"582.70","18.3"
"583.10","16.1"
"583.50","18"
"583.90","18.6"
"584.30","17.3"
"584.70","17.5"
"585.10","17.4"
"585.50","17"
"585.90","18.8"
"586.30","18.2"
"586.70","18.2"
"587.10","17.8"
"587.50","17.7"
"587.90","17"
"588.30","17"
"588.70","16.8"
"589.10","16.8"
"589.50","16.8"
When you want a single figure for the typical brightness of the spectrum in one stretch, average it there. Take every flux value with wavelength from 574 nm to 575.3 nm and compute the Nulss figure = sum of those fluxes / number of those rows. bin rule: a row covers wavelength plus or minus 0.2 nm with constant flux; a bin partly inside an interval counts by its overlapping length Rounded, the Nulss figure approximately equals 18.6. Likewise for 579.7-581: 17.8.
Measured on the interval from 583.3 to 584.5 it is 18.0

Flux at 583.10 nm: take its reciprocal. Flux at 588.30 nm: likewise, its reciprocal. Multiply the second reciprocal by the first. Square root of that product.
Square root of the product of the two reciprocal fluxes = 0.0604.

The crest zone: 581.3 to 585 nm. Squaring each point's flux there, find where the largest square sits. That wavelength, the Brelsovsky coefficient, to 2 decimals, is 583.90 nm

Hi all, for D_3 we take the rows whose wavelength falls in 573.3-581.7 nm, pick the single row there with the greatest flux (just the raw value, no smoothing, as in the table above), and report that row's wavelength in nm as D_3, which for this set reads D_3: 574.30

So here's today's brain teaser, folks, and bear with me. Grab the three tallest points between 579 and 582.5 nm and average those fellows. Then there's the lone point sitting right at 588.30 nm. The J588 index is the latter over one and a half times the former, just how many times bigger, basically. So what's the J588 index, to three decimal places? 0.620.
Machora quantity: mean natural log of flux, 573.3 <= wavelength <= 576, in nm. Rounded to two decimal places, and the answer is 2.90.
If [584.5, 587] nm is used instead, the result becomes 2.88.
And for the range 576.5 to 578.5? 2.88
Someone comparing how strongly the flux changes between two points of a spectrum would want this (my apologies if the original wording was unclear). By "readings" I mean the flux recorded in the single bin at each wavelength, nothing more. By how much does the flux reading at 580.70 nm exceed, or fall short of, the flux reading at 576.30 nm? -0.3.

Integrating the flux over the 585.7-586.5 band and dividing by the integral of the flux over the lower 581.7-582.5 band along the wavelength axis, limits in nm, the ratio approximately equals 1.06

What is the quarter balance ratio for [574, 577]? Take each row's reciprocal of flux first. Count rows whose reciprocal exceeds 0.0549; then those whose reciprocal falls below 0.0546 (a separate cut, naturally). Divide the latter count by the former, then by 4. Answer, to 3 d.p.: 0.250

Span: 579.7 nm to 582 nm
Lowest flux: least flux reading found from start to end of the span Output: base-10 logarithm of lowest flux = 1.22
